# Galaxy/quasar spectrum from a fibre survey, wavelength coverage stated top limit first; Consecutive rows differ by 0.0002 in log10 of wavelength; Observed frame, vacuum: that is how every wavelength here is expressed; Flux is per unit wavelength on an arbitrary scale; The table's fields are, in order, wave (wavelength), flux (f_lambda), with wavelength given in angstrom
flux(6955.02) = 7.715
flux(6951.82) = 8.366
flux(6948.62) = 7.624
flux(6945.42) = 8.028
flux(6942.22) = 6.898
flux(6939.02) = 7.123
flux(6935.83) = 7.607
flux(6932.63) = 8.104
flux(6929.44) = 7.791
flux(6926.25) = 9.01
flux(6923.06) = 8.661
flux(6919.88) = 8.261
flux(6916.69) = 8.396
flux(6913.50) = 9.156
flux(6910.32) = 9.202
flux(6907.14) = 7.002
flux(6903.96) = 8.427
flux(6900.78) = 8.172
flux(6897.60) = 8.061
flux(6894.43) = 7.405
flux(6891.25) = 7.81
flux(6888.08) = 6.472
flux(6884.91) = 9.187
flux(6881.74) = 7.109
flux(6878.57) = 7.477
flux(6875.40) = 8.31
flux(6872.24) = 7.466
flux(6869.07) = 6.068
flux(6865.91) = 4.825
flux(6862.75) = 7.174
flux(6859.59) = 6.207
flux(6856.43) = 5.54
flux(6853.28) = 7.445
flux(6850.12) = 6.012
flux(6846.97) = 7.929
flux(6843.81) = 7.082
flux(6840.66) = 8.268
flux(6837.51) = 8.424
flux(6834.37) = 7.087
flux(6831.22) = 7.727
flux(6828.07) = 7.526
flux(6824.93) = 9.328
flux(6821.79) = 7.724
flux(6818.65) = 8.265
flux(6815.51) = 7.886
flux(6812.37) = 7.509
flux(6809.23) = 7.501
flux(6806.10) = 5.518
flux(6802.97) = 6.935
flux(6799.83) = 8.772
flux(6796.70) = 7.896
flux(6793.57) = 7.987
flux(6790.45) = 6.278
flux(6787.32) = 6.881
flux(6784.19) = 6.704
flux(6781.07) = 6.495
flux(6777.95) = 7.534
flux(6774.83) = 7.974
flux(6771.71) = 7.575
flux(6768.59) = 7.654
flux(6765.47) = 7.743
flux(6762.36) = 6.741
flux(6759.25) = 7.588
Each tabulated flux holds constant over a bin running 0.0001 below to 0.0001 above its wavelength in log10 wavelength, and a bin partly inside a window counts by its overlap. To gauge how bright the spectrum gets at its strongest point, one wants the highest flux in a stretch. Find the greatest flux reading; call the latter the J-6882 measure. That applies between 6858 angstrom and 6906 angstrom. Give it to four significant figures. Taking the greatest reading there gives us 9.187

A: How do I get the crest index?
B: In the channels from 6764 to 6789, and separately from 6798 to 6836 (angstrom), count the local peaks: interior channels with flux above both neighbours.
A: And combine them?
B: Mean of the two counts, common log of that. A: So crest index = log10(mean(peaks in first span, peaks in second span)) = 0.30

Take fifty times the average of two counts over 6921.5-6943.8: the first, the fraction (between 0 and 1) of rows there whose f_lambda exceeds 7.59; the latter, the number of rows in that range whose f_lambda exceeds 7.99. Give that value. 93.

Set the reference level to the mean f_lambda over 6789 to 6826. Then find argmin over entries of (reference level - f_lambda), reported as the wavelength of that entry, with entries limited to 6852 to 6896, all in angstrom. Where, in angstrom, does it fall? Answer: 6884.91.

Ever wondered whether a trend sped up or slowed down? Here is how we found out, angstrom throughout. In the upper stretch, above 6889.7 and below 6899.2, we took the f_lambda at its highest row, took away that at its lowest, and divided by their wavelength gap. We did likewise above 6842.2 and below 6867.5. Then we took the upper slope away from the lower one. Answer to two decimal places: -0.14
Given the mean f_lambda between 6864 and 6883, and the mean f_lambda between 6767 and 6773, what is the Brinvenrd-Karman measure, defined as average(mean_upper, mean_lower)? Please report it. 7.2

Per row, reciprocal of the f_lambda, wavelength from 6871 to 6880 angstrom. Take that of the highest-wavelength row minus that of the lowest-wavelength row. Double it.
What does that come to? 0.00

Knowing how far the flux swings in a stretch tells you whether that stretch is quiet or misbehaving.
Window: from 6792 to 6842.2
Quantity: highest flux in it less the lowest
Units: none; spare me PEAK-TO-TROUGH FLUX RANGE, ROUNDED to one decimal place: 3.8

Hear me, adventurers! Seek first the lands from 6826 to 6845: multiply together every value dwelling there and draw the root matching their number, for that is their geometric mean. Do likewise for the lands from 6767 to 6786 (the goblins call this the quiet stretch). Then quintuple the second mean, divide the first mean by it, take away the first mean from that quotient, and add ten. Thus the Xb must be 2.5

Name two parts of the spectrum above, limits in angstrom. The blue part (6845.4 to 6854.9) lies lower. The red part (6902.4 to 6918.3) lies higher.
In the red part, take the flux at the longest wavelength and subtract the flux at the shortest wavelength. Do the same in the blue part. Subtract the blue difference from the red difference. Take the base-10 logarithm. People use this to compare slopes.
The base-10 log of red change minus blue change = -0.34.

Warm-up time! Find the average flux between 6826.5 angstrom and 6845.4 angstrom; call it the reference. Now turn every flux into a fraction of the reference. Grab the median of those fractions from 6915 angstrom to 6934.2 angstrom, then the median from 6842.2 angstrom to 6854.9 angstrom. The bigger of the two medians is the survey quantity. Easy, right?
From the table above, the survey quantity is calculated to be 1.08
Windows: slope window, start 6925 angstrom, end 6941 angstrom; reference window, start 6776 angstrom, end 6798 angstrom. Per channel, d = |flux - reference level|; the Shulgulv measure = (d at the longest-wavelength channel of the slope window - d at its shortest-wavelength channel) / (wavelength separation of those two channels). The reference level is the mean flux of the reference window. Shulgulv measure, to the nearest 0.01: -0.15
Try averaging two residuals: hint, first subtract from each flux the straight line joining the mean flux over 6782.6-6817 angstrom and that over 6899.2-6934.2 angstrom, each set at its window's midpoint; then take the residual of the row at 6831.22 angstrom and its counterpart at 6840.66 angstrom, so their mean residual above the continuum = 0.39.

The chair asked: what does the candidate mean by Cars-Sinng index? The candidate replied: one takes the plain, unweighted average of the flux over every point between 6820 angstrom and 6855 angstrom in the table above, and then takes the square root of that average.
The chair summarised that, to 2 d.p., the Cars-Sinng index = 2.77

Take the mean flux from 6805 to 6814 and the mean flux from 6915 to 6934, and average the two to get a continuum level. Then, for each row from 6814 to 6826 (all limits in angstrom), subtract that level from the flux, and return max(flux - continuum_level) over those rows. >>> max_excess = 1.7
